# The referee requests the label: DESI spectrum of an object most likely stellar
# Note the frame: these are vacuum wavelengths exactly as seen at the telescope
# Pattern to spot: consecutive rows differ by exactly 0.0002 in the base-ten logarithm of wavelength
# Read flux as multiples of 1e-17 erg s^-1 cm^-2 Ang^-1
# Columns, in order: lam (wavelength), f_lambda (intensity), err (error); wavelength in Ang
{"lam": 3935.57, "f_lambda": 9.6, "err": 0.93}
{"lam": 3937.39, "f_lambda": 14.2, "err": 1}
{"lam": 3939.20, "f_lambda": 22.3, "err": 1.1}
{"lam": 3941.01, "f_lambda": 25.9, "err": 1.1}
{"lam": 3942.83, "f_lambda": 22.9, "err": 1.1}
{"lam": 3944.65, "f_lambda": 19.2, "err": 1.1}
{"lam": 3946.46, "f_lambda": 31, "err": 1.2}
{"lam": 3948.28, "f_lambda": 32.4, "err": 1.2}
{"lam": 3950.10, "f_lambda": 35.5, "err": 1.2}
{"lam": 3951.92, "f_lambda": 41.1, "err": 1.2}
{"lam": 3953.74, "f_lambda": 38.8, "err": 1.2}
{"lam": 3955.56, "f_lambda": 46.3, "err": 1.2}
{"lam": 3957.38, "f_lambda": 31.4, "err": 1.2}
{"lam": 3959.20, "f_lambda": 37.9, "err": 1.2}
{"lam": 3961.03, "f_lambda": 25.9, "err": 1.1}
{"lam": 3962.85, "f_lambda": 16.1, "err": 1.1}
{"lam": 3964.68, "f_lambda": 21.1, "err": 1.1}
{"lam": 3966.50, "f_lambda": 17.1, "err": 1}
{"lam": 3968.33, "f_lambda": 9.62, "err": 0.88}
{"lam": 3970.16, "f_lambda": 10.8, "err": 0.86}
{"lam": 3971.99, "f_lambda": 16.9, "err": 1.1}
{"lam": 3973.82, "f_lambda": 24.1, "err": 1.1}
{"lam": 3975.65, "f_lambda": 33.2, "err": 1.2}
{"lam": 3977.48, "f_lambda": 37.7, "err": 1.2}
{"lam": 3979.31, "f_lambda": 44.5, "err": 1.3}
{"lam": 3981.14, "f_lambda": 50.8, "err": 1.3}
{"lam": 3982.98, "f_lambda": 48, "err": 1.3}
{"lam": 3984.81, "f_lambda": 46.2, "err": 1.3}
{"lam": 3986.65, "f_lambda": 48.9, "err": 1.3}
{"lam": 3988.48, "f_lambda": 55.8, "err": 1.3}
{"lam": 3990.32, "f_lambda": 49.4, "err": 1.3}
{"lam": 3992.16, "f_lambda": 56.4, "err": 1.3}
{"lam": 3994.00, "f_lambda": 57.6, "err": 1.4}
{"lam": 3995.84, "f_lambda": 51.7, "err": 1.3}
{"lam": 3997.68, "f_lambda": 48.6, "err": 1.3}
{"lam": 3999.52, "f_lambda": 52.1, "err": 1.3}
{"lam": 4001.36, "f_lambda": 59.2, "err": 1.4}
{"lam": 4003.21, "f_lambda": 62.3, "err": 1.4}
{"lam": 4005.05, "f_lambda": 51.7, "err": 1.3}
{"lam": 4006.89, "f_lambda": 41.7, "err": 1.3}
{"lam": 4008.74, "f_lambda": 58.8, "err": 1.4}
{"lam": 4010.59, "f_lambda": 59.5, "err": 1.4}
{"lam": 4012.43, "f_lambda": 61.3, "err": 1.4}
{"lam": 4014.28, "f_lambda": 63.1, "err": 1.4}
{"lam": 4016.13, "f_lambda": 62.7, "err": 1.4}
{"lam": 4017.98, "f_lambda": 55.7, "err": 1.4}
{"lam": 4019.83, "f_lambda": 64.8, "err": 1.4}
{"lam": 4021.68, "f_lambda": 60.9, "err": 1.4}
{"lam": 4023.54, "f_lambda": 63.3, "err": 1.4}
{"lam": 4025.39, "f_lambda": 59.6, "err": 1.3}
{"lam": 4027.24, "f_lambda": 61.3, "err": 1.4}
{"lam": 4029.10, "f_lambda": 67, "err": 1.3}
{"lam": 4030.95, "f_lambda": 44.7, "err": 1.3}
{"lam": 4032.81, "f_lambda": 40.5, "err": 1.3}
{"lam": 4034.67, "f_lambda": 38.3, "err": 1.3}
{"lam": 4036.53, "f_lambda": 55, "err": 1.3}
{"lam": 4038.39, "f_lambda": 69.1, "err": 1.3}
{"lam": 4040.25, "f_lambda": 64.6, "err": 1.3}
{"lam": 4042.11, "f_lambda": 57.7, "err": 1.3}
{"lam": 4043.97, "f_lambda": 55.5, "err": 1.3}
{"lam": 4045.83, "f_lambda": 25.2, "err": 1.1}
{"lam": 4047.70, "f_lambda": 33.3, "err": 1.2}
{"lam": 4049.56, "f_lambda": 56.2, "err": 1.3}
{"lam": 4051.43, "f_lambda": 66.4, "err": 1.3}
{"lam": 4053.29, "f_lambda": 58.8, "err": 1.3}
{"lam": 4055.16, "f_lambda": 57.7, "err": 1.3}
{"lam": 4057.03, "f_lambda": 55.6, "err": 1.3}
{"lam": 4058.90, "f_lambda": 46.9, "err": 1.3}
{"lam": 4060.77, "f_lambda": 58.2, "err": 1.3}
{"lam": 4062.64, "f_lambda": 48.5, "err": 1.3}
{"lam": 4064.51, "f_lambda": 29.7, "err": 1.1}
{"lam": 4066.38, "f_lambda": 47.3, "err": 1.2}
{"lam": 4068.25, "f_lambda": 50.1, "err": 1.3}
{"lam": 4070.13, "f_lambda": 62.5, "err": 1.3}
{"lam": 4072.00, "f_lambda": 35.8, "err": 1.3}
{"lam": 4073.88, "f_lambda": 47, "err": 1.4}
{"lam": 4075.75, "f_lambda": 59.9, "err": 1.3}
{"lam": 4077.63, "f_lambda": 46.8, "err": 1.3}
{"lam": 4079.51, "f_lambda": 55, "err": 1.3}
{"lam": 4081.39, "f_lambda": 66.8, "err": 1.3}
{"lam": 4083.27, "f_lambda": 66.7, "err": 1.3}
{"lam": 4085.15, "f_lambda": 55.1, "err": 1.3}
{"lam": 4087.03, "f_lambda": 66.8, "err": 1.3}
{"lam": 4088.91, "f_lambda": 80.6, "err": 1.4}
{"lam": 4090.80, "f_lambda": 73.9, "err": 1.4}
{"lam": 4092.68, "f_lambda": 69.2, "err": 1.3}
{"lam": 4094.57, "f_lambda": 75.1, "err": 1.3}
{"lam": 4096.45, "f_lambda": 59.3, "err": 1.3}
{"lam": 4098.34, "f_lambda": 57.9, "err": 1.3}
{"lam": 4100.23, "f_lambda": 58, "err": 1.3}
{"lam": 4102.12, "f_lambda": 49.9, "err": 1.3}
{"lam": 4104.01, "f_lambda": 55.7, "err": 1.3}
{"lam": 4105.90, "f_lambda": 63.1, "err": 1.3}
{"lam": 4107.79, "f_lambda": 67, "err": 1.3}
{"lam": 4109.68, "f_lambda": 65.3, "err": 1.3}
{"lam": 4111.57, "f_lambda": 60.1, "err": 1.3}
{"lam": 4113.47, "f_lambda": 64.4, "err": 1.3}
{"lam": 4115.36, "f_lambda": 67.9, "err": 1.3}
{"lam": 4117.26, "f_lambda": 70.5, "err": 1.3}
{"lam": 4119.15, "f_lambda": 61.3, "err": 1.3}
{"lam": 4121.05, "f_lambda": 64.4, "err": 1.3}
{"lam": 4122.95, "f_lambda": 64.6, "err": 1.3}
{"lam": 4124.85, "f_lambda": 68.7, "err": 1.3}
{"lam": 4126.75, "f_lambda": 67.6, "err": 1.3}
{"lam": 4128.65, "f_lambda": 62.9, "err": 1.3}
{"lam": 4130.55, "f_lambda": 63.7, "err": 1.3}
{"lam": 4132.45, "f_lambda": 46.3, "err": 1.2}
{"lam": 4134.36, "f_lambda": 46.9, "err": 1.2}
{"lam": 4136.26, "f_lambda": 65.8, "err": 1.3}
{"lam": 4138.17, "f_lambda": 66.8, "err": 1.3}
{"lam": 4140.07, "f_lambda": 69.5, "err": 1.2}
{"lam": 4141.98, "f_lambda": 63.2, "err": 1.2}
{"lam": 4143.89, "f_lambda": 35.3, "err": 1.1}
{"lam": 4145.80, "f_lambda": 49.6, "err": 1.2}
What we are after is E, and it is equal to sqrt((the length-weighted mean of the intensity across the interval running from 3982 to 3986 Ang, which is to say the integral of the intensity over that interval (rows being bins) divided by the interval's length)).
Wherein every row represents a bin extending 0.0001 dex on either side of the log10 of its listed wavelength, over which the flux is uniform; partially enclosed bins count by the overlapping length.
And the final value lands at 6.9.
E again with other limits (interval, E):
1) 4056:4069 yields 6.9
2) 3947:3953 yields 6.0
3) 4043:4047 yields 6.3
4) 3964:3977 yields 4.4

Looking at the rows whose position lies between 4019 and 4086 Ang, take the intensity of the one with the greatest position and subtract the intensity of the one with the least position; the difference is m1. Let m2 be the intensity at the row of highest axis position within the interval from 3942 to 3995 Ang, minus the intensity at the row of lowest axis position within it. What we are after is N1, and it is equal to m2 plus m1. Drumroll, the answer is 25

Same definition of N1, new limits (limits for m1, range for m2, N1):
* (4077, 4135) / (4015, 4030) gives 4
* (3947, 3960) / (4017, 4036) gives -12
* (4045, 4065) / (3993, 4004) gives 9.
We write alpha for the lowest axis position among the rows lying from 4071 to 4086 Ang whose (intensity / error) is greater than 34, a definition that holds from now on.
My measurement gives 4075.75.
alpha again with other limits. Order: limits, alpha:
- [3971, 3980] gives 3979.31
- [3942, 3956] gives 3951.92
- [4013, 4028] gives 4014.28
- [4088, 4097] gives 4088.91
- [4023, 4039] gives 4023.54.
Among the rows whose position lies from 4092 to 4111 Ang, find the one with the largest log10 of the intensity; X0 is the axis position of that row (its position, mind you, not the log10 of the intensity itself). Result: 4094.57 Ang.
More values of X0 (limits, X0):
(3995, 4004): 4003.21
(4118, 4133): 4124.85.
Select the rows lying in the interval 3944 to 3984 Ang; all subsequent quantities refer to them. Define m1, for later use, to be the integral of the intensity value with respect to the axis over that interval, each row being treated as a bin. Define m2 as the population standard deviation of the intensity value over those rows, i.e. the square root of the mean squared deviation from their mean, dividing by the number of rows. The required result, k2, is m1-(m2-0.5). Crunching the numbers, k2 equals 1211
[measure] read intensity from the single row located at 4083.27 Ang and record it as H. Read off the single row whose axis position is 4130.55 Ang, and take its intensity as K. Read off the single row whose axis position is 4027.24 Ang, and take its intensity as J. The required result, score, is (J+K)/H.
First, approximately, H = 66.7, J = 61.3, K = 63.7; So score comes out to 1.9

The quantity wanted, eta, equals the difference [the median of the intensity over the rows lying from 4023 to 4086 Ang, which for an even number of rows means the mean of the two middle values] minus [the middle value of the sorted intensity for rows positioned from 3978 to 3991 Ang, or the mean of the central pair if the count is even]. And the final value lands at 7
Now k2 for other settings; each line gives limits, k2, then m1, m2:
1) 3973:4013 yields 1990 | 1999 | 9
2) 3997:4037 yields 2235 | 2242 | 8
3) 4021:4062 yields 2214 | 2225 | 11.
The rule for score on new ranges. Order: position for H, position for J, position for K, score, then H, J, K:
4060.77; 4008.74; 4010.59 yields 2.0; 58.2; 58.8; 59.5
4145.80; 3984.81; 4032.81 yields 1.7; 49.6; 46.2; 40.5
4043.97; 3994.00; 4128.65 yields 2.2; 55.5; 57.6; 62.9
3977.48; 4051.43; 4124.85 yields 3.6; 37.7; 66.4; 68.7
